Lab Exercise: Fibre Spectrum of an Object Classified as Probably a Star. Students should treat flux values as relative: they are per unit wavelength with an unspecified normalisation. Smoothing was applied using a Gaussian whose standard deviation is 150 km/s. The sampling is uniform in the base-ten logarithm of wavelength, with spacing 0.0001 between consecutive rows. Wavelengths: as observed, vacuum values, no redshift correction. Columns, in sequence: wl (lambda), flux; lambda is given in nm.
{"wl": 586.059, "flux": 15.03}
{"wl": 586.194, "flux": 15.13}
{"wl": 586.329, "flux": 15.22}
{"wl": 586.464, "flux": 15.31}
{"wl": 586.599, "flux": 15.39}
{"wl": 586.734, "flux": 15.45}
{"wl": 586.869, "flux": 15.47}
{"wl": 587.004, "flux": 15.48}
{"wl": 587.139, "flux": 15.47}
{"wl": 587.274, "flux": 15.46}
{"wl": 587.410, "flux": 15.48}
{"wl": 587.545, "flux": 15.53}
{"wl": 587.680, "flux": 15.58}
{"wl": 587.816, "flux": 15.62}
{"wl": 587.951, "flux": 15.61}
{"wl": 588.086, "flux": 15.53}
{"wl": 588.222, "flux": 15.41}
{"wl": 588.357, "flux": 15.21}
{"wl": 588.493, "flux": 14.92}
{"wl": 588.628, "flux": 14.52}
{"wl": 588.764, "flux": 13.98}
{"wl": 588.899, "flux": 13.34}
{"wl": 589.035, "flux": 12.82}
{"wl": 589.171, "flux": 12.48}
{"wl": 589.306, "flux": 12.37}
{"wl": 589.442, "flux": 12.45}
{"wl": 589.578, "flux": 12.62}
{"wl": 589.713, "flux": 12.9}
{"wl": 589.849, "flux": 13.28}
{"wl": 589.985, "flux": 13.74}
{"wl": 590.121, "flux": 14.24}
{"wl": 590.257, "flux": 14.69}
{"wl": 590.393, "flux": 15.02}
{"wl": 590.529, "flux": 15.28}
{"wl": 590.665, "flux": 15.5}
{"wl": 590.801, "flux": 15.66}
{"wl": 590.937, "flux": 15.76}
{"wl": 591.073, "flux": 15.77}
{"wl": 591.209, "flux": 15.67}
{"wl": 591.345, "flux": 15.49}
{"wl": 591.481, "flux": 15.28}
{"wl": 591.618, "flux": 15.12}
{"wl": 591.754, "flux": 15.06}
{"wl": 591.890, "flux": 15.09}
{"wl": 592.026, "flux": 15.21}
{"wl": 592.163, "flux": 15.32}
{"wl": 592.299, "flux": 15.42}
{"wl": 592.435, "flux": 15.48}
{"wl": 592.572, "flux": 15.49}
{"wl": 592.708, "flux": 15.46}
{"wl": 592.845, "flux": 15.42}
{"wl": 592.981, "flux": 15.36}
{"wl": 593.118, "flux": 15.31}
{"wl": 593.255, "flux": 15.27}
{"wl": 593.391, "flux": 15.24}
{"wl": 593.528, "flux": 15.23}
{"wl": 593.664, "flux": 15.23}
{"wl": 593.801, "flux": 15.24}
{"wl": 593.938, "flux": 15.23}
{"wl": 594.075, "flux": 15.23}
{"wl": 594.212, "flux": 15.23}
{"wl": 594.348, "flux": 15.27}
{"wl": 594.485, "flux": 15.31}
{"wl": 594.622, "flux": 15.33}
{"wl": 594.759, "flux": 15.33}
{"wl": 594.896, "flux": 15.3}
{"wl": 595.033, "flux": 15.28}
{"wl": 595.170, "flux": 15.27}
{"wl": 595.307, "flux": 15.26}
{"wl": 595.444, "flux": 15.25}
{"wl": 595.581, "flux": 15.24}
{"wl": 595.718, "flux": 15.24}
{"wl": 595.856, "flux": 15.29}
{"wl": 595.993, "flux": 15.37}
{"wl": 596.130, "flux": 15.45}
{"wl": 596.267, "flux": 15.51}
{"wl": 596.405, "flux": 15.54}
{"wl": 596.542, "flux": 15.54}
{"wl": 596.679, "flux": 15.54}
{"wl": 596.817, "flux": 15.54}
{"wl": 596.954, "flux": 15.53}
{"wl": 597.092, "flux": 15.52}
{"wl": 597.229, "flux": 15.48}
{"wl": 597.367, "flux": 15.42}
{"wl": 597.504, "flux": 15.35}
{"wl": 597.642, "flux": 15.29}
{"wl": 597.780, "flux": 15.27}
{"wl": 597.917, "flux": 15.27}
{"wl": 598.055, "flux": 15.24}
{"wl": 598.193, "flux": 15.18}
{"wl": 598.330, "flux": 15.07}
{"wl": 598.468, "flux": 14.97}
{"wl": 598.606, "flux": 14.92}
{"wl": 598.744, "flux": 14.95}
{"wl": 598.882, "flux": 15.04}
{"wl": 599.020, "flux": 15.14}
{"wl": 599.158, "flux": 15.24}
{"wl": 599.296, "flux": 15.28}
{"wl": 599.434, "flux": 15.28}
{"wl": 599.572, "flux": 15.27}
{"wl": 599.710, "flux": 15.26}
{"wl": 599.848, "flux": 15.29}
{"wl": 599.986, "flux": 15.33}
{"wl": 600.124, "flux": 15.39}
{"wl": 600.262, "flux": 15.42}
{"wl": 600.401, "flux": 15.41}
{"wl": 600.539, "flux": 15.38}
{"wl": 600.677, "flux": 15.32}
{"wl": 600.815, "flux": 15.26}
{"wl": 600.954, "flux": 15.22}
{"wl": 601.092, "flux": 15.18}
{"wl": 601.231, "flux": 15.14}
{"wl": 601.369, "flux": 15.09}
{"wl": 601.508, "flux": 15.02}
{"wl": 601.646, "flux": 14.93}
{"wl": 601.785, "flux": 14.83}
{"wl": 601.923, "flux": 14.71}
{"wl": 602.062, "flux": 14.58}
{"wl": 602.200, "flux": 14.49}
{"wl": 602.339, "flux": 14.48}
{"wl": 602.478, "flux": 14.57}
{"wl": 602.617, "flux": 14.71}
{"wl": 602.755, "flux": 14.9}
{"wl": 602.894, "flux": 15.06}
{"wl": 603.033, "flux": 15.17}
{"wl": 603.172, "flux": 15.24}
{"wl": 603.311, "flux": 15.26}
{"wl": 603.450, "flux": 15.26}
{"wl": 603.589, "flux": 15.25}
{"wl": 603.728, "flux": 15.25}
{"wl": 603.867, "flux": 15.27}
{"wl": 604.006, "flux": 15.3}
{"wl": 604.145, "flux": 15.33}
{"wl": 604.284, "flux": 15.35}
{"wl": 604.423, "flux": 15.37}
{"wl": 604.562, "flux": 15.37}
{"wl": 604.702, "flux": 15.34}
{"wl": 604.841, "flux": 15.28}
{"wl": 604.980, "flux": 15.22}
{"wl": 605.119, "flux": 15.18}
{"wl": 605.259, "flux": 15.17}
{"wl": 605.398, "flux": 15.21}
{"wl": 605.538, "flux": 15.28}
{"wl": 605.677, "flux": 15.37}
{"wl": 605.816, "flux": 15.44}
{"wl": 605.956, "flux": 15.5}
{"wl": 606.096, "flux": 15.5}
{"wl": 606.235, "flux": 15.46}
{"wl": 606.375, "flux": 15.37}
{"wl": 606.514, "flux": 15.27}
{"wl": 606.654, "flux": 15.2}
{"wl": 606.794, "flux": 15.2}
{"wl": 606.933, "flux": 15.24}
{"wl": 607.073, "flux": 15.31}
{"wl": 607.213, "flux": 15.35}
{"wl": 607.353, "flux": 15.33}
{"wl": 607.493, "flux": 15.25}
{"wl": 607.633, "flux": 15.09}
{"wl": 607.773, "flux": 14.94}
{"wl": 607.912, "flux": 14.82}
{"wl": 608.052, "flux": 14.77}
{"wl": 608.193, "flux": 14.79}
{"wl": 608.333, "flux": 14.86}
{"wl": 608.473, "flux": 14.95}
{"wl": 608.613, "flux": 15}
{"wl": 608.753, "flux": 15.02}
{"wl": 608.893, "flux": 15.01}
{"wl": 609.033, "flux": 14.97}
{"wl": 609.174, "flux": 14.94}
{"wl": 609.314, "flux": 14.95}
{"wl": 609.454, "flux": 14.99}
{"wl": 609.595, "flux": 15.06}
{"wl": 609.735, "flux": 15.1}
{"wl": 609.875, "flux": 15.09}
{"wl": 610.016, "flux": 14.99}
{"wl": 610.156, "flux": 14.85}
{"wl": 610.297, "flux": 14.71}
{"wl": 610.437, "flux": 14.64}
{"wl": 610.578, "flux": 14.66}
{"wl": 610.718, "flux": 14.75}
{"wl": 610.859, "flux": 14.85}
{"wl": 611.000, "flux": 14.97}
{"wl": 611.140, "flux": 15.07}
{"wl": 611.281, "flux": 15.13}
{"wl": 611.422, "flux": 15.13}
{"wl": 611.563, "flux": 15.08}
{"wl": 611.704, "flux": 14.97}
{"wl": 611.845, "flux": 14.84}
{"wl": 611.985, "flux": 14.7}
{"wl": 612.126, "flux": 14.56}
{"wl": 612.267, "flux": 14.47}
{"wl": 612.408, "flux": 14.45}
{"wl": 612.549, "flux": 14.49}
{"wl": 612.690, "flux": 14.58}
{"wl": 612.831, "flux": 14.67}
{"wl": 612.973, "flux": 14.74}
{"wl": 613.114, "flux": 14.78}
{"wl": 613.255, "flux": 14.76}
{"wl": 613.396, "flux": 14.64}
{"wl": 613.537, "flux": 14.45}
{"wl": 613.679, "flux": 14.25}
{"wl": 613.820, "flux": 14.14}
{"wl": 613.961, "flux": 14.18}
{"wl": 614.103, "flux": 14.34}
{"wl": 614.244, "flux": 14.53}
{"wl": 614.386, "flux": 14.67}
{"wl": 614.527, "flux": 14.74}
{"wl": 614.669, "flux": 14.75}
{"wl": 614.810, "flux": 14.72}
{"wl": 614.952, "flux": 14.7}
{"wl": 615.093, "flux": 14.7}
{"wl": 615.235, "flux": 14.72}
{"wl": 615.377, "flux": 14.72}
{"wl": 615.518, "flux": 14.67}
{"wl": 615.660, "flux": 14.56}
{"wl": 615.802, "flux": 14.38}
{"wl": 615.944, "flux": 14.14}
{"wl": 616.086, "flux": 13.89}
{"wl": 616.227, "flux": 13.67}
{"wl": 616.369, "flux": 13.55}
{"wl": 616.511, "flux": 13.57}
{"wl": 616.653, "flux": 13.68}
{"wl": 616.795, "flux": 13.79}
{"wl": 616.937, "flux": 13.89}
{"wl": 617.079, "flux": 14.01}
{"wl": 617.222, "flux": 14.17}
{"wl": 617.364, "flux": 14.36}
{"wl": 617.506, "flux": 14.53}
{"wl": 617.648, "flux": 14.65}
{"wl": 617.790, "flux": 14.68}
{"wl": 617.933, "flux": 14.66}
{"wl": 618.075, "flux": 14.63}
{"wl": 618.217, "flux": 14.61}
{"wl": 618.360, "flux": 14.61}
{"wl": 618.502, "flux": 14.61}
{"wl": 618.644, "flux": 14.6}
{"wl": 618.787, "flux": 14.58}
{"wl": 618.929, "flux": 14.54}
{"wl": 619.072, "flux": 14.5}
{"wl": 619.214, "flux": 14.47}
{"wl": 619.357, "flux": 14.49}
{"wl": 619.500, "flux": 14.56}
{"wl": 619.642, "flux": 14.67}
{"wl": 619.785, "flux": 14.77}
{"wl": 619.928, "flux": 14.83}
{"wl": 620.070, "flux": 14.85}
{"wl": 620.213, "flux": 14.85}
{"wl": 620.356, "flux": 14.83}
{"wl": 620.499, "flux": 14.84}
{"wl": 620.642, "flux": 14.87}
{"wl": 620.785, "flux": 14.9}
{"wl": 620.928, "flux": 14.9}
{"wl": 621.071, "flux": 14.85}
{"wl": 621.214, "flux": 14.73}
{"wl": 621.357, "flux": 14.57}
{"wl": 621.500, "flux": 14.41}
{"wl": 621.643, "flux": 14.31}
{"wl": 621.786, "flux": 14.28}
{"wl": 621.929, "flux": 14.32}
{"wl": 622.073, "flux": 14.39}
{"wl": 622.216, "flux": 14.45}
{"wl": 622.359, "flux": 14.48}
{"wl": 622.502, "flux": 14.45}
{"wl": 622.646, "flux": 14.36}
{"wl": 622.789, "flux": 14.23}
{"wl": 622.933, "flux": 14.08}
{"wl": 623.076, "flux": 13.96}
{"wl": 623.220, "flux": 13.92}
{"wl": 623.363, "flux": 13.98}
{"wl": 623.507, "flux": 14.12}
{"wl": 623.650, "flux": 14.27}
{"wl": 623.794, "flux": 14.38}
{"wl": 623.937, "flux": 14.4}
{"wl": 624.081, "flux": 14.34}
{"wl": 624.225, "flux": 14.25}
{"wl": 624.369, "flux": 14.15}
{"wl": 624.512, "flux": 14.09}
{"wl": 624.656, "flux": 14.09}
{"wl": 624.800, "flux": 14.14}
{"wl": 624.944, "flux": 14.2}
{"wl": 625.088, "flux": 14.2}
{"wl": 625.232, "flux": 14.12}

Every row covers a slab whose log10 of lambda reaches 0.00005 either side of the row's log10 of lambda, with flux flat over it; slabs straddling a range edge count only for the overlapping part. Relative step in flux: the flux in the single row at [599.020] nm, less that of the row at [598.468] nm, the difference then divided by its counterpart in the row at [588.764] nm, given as 0.012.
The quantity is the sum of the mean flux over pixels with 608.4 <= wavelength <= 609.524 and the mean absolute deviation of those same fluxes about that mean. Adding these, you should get 15.0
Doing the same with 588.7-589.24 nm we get 13.7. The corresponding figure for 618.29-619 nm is 14.6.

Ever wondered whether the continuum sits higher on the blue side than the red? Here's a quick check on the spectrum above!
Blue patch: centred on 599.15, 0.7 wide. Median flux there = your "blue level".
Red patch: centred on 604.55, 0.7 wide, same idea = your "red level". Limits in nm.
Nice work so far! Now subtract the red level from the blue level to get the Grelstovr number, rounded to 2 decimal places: -0.11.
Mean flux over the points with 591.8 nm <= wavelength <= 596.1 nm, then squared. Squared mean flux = 234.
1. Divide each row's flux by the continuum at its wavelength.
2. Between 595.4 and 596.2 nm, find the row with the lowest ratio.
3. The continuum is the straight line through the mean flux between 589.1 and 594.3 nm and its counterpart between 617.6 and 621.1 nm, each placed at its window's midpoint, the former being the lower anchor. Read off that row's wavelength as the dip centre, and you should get 595.581 nm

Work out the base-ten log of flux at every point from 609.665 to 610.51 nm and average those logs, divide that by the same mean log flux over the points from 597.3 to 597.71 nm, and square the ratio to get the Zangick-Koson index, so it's 0.98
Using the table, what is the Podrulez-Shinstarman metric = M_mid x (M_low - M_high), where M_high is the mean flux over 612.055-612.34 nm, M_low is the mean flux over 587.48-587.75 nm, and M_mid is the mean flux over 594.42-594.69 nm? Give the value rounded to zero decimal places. 16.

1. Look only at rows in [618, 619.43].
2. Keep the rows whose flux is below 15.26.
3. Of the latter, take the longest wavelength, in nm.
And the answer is 619.357 nm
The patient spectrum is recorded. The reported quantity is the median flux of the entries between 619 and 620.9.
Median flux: 14.8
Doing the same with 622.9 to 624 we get 14.1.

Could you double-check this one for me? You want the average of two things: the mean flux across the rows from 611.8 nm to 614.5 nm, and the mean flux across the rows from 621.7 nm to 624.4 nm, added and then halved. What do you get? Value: 14.4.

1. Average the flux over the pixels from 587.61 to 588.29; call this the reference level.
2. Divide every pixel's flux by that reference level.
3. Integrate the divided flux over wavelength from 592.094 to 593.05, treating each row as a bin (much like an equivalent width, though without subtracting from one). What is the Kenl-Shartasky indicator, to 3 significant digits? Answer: 0.947 nm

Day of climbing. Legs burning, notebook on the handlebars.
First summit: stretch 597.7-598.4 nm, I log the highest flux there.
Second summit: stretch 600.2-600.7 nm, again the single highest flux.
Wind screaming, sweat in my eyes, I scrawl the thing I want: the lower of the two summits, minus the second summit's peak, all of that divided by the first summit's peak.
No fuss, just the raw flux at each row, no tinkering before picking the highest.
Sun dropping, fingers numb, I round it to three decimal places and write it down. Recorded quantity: -0.010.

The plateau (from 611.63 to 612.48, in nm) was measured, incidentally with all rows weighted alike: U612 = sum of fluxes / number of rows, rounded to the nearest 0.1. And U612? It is 14.7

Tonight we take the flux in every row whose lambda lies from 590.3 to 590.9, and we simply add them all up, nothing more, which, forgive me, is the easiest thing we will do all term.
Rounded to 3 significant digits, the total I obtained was 61.5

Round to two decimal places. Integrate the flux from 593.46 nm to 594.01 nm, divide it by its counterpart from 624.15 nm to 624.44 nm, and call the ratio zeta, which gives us 2.04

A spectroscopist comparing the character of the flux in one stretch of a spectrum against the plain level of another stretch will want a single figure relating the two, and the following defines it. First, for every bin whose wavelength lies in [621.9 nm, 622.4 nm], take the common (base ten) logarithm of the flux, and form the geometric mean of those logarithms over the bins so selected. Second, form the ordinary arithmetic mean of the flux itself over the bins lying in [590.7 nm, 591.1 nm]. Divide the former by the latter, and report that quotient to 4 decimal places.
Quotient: 0.0737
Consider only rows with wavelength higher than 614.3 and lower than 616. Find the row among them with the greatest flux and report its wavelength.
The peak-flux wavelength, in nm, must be 614.669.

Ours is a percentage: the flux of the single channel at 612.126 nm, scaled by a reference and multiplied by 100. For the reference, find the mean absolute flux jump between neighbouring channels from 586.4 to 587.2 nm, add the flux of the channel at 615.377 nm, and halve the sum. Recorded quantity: 197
